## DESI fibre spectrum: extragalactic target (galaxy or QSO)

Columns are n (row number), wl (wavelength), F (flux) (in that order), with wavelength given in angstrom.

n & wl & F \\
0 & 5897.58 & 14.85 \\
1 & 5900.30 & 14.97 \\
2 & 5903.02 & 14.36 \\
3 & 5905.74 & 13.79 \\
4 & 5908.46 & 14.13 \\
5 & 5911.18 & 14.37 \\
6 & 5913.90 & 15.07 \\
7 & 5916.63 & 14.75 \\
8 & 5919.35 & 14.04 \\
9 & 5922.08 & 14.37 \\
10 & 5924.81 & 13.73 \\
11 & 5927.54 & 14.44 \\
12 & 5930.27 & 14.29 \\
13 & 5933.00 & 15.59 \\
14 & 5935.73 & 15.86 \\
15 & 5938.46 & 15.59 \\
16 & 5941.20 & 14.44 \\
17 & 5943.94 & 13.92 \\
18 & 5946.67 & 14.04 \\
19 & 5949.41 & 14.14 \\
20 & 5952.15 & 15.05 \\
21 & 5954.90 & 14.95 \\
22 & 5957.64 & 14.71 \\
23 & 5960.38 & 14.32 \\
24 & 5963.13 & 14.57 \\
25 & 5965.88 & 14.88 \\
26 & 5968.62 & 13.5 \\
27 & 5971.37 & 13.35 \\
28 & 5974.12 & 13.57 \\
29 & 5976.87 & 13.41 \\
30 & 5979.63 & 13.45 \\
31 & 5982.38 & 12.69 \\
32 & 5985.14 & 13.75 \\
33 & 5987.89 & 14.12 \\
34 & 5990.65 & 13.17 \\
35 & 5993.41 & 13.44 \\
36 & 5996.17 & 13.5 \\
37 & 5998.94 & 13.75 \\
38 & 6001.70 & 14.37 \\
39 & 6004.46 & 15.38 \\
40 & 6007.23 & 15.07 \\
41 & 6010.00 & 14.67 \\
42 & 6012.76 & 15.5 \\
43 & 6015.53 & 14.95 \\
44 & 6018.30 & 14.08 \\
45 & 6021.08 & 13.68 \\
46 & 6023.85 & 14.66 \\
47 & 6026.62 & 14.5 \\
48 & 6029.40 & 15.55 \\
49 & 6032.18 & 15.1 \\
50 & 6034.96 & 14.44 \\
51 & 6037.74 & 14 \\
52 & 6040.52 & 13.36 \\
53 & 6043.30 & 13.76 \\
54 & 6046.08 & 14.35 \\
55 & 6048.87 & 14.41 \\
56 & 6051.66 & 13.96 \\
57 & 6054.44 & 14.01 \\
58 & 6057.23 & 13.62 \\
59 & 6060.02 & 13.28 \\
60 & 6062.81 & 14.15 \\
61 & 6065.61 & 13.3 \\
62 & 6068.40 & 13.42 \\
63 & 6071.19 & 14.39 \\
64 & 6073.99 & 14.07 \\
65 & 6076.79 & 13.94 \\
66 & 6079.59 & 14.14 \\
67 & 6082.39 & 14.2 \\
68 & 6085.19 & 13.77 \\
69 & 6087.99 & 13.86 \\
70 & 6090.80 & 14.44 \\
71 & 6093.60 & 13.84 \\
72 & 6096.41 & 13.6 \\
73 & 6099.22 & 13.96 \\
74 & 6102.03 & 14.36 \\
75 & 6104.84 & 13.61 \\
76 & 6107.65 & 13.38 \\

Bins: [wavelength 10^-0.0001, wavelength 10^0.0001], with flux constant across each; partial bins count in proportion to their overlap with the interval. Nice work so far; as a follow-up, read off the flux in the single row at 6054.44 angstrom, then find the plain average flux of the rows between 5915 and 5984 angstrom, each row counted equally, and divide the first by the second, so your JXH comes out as 0.98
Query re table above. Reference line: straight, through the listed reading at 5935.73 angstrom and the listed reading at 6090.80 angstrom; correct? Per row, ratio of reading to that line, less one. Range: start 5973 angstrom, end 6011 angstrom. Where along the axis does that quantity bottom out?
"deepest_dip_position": 5982.38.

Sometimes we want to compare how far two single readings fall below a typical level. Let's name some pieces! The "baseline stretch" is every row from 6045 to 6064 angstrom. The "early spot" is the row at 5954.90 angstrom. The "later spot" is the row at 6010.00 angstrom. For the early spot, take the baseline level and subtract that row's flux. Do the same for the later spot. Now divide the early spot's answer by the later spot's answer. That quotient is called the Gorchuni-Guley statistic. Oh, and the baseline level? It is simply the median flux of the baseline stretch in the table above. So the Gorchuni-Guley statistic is 1.4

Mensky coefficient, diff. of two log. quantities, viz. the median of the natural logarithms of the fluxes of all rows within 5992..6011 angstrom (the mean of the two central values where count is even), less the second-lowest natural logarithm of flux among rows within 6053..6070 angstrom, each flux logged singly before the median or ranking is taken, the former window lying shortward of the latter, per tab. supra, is 0.077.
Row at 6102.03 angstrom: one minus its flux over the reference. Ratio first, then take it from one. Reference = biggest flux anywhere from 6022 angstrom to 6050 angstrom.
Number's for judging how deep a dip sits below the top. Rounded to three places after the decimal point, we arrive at 0.077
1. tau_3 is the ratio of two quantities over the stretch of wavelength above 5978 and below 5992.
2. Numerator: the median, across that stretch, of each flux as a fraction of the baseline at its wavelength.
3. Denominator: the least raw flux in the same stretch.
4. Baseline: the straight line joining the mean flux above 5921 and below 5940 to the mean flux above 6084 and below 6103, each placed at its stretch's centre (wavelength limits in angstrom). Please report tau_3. 0.073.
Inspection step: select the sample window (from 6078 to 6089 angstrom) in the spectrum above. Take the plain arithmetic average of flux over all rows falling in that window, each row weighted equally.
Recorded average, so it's 14.0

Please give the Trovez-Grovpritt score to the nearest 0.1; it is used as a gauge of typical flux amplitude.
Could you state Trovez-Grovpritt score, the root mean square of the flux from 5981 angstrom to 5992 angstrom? 13.4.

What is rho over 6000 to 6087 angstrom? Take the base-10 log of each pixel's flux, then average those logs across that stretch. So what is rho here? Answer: 1.15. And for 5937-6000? 1.15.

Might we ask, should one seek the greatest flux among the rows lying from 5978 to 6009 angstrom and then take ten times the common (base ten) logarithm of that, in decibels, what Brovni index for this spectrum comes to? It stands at 11.87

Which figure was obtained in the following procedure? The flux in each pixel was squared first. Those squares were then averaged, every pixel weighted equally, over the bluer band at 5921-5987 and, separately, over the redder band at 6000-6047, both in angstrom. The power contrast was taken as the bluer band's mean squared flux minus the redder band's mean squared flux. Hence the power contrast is -7.8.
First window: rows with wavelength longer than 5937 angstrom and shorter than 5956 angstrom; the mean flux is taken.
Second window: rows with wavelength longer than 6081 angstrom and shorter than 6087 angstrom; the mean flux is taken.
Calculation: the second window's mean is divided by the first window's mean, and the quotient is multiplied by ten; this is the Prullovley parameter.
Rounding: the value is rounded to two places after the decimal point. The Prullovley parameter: 9.59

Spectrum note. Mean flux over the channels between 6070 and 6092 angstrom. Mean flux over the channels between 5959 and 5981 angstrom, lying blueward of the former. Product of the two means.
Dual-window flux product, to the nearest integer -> 196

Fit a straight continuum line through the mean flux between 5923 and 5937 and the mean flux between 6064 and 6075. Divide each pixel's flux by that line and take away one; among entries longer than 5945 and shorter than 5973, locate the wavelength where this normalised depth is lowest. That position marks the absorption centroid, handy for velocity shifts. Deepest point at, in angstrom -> 5971.37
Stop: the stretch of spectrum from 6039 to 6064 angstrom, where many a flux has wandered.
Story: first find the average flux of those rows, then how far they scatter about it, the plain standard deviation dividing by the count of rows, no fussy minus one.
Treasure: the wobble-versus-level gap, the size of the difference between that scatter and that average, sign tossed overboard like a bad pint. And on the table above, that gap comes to 13.5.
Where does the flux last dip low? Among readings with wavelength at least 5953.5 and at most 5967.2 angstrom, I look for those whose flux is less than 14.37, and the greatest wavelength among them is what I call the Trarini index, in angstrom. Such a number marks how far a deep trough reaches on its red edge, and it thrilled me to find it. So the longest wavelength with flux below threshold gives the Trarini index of 5960.38 angstrom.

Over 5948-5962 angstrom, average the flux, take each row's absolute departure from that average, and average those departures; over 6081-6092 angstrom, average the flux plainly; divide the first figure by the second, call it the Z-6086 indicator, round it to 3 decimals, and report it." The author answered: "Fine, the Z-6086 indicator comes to 0.023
